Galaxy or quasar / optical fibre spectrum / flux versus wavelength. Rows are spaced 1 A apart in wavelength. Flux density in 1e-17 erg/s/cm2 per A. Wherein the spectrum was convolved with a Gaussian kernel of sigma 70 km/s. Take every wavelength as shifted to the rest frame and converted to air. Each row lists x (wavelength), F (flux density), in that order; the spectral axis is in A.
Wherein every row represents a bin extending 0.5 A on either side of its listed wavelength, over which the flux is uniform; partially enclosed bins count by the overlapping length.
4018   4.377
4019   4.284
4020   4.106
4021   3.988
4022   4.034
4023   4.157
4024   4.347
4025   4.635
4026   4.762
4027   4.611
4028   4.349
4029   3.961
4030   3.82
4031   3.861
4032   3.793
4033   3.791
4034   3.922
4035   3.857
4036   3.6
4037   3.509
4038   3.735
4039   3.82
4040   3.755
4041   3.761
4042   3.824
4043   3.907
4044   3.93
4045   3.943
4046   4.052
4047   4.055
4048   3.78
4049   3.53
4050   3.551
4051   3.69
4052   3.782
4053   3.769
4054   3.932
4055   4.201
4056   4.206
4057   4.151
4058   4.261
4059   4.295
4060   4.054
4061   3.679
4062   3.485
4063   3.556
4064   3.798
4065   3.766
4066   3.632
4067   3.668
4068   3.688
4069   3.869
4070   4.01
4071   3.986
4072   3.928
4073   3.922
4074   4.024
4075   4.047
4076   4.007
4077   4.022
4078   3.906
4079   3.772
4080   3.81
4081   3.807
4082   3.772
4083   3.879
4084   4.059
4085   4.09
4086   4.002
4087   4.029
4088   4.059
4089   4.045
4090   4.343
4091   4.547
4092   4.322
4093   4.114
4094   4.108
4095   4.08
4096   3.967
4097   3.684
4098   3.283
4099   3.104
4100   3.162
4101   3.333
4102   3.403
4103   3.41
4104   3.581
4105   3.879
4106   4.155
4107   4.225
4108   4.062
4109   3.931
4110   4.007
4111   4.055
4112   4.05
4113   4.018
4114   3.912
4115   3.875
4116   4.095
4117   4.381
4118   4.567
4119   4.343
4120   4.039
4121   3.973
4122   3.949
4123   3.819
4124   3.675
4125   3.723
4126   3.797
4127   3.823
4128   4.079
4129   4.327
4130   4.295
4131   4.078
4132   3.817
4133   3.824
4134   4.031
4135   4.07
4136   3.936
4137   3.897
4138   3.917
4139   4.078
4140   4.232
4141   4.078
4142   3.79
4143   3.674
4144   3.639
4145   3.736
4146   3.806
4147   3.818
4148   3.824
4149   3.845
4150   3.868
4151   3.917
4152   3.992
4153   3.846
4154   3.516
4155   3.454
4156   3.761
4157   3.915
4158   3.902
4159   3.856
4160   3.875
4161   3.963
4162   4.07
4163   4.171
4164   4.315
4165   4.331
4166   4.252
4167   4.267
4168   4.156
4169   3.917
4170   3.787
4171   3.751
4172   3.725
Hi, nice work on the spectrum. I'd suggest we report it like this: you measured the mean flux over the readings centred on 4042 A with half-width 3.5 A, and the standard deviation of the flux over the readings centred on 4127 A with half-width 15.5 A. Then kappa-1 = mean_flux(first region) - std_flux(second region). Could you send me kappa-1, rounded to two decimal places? 3.64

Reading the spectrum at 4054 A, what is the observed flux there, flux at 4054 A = 3.932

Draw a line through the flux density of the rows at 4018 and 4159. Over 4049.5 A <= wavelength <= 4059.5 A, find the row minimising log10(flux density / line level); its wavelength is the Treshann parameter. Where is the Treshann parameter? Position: 4050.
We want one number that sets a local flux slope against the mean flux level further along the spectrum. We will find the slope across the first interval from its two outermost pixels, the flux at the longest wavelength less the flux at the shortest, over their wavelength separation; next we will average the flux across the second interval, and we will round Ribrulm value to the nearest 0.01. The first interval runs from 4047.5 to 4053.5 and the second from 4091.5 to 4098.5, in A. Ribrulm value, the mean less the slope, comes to 3.94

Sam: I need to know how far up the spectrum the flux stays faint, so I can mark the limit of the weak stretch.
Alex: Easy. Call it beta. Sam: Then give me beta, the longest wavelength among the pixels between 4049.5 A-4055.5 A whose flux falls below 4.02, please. 4054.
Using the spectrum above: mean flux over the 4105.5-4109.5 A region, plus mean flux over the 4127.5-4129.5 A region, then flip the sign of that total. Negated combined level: -8.30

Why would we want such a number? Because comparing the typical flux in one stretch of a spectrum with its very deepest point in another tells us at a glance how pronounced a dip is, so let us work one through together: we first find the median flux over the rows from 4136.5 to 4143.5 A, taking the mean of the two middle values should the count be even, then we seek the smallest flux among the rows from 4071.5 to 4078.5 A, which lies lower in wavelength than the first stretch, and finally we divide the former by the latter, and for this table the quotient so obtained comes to 1.00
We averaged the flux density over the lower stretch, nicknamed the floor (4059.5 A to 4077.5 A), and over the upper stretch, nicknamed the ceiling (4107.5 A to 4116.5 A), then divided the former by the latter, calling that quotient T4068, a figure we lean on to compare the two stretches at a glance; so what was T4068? 0.96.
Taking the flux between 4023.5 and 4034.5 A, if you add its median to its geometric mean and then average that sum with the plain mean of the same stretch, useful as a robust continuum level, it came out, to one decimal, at 6.1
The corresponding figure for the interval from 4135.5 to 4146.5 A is 5.8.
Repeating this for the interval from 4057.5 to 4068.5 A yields 5.6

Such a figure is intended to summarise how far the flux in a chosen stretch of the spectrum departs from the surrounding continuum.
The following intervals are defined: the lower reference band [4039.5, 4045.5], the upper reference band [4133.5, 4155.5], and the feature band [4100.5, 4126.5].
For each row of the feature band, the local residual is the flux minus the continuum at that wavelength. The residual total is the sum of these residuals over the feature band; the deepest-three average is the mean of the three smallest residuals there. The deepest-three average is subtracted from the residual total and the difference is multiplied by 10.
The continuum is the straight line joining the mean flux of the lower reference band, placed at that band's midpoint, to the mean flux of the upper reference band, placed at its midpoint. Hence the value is 24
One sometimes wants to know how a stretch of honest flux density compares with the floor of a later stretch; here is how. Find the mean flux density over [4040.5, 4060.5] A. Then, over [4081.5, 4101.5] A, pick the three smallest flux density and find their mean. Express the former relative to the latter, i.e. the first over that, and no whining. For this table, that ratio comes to 1.24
